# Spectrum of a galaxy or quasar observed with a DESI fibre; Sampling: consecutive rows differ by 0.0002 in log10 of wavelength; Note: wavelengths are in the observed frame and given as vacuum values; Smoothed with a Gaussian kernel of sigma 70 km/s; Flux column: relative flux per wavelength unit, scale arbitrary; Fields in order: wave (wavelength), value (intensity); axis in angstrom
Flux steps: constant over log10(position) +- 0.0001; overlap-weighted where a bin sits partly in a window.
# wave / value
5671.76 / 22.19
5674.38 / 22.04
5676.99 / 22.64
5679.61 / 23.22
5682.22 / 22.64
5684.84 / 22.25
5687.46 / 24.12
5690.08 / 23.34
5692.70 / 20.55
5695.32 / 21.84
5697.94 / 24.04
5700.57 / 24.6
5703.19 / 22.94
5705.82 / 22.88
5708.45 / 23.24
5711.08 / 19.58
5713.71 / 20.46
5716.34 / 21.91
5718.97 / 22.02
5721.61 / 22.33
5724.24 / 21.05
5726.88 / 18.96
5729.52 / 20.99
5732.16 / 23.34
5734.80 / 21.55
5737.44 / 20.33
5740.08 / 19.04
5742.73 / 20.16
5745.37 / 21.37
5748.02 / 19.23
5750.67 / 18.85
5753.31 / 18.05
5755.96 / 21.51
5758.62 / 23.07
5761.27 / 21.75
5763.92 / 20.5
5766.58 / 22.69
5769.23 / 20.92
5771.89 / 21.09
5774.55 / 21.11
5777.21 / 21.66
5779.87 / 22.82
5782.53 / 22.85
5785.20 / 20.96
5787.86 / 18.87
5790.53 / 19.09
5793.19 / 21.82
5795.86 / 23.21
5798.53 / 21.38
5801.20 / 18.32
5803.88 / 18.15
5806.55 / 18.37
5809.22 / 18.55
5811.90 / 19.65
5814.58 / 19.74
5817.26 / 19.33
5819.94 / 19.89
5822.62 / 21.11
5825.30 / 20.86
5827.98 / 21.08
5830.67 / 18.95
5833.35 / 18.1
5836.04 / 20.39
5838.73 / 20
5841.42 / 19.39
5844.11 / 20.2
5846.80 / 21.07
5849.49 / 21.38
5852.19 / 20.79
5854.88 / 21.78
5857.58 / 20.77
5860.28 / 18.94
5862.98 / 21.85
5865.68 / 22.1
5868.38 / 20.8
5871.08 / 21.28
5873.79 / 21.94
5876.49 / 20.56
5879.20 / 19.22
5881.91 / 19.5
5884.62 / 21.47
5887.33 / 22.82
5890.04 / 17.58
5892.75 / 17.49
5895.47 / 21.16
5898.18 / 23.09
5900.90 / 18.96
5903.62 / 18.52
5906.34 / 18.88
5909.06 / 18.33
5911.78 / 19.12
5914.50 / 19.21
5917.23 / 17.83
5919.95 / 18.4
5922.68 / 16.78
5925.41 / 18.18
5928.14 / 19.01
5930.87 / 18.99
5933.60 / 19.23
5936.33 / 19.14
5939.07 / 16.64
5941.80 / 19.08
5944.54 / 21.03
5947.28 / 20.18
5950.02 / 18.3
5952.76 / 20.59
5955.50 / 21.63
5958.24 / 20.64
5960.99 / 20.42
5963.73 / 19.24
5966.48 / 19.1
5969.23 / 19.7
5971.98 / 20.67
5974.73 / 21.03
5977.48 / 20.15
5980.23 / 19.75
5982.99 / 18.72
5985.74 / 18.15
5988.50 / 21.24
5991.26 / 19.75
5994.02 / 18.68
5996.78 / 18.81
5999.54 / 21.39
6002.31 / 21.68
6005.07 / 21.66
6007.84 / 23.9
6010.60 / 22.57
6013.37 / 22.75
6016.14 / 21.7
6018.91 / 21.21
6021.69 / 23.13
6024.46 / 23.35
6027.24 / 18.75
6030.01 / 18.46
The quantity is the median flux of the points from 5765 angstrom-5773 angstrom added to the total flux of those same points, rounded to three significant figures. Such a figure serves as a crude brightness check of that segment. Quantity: 85.8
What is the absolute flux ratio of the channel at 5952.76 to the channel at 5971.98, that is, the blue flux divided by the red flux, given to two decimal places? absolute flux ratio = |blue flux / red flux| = 1.00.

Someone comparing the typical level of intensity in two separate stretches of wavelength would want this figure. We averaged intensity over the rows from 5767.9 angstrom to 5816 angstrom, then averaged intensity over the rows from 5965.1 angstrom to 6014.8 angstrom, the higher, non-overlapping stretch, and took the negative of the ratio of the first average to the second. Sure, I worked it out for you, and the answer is -1.00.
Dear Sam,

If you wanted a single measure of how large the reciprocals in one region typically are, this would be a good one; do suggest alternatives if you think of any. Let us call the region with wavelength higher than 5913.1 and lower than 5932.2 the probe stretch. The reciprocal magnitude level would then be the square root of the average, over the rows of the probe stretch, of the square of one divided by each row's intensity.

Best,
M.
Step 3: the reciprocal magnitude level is 0.0547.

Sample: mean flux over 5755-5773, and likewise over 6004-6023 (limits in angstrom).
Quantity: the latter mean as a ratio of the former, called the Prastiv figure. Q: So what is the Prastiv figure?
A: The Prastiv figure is 1.04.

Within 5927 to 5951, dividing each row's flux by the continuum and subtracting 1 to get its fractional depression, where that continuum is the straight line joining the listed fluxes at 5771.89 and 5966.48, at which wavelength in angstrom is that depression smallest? 5939.07 angstrom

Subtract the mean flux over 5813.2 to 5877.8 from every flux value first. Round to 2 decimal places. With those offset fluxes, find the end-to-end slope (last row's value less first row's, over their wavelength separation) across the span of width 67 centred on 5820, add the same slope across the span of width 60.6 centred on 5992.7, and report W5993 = 0.10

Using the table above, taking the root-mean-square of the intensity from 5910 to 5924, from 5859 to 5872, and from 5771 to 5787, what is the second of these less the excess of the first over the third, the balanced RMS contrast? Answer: 24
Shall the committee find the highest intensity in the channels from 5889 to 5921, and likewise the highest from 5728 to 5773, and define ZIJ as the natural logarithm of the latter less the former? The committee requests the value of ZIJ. -1.4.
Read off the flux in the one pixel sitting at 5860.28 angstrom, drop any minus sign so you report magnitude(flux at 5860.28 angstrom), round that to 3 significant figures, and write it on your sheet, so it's 18.9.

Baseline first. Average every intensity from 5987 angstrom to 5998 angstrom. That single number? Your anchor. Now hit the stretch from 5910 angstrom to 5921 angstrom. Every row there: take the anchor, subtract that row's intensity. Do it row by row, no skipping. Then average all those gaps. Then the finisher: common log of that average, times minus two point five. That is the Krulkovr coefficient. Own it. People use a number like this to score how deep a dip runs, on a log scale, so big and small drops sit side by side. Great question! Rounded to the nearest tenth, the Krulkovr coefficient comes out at 0.0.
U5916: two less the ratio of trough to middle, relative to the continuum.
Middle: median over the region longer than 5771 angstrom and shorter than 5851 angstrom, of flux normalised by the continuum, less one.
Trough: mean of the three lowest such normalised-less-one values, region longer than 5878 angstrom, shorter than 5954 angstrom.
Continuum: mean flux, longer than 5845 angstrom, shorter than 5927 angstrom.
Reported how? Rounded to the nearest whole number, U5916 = 12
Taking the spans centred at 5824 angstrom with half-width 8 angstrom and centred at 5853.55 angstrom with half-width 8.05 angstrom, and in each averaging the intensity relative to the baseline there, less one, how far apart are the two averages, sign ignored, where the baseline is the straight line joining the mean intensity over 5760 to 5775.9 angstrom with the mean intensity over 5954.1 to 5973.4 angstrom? 0.036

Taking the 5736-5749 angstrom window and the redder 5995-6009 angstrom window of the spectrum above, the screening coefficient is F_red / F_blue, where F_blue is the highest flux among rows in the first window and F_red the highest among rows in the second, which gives 1.12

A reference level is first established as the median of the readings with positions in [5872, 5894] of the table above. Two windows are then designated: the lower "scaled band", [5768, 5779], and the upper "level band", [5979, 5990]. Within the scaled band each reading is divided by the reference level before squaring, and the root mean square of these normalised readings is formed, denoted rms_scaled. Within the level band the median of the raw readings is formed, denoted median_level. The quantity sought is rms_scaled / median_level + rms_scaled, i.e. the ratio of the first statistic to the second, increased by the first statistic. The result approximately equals 1.11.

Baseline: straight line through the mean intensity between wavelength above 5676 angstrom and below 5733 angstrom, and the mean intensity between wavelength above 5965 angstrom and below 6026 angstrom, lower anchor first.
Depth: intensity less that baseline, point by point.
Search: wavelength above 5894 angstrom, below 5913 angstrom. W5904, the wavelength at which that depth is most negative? 5909.06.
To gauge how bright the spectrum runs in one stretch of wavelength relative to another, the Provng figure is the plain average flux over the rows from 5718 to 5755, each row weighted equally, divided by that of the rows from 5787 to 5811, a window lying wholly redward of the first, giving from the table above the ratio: 1.04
